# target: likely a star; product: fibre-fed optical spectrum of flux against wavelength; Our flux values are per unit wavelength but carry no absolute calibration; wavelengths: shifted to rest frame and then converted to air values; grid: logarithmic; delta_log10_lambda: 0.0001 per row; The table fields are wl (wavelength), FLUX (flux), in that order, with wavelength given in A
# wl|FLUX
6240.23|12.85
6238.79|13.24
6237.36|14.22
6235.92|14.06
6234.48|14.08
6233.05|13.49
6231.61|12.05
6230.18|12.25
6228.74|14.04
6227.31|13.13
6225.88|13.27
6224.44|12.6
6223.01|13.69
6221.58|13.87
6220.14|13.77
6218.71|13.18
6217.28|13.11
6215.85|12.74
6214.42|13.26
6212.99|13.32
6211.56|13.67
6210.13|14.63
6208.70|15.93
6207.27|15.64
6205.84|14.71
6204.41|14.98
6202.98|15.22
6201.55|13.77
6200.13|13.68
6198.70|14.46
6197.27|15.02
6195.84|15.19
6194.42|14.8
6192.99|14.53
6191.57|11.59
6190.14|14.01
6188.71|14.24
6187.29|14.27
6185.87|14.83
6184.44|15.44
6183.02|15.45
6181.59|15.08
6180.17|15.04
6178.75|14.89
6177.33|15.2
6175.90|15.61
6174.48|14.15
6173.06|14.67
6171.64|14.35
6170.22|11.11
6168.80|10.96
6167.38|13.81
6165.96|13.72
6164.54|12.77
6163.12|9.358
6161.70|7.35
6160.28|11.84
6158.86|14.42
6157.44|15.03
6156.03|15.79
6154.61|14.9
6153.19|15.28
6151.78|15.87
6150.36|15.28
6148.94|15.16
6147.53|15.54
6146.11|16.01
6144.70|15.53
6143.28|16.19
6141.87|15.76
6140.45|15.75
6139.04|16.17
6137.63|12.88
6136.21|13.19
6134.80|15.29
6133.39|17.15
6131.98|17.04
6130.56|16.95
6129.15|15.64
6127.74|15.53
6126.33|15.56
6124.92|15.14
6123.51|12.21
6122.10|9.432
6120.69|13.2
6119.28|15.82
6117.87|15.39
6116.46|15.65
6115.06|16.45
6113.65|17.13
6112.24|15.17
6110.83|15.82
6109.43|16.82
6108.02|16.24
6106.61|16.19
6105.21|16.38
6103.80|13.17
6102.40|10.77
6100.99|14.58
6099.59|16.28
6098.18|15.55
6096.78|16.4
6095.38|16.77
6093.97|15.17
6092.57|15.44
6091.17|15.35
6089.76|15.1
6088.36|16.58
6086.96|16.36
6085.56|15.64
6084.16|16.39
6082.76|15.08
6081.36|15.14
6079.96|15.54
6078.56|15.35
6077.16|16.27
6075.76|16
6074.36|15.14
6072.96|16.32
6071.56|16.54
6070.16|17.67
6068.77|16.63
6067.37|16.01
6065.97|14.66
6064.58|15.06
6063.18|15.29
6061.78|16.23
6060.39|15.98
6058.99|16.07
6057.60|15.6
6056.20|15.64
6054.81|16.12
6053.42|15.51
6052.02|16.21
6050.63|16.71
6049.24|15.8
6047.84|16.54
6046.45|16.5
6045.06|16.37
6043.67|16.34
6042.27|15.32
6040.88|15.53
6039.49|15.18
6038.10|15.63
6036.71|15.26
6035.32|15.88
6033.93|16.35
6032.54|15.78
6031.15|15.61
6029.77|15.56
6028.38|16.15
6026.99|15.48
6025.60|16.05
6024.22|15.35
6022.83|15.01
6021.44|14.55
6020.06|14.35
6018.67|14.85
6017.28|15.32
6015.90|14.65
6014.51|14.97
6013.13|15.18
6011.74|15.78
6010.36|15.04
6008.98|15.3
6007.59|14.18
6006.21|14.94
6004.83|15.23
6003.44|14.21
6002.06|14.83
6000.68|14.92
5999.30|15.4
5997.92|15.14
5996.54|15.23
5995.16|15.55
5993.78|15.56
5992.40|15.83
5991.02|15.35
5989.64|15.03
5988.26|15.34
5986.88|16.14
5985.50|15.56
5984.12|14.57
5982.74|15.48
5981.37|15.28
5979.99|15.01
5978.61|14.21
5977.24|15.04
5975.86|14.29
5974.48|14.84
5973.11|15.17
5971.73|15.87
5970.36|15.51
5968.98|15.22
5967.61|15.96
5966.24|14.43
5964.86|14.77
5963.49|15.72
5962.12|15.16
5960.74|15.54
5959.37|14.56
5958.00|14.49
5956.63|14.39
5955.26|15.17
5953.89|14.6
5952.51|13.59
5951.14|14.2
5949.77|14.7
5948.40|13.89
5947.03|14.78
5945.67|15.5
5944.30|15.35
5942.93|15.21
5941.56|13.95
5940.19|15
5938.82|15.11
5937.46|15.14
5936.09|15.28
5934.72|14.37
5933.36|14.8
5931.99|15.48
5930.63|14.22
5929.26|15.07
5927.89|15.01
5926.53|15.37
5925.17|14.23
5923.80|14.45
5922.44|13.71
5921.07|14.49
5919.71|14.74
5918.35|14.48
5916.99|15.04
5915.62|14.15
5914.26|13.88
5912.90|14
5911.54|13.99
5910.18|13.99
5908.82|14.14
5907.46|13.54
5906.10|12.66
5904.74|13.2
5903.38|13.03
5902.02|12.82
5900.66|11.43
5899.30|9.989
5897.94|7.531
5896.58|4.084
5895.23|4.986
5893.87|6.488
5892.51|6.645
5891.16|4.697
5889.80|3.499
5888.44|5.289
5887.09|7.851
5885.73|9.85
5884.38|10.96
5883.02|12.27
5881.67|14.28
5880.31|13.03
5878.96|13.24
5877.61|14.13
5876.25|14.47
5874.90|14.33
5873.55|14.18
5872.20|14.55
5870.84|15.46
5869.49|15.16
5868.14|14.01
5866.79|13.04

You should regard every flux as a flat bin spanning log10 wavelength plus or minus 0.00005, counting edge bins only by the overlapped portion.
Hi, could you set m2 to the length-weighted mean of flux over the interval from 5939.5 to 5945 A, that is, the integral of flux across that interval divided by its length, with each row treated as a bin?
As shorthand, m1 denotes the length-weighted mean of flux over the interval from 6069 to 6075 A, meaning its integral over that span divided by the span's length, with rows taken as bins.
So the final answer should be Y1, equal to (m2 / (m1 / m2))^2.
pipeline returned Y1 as 180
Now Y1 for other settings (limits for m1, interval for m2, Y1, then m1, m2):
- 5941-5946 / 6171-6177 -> 209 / 14.98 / 14.7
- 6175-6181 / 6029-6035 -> 274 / 15.16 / 15.8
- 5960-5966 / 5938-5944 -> 211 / 15.21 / 14.9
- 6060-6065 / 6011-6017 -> 216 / 15.64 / 15.2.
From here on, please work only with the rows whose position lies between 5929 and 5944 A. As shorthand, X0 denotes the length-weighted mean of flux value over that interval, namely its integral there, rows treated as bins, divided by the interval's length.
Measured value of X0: 14.9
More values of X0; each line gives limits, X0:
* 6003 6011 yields 14.8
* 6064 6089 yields 15.9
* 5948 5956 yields 14.4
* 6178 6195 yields 14.5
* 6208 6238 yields 13.5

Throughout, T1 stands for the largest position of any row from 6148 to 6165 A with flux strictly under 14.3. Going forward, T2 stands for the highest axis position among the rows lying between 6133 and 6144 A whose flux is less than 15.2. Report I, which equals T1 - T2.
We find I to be 26.9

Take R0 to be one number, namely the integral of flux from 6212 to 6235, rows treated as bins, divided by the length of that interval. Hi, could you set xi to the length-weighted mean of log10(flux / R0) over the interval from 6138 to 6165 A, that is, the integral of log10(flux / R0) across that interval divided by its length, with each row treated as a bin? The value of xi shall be 0.03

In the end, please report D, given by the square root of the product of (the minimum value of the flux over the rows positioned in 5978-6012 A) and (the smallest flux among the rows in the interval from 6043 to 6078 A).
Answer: 14.4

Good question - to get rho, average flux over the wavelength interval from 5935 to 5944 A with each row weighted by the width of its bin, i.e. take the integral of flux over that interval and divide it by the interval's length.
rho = 14.9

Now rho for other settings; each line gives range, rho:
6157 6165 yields 11.6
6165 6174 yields 13.1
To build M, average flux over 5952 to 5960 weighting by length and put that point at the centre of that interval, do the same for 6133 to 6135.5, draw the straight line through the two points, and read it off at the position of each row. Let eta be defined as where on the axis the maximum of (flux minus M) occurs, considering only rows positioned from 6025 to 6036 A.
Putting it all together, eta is 6033.93 A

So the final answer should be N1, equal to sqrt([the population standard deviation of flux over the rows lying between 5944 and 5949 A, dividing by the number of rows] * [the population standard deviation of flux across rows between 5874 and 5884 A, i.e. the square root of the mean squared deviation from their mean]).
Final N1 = 0.70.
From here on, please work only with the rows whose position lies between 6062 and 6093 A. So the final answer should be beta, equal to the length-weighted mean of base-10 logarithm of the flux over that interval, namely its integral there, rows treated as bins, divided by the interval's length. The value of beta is 1.20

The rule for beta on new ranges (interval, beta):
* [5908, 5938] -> 1.16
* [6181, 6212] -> 1.16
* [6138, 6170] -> 1.14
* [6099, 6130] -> 1.17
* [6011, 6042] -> 1.19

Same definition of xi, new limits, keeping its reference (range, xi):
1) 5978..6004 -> 0.06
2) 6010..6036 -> 0.06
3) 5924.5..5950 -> 0.05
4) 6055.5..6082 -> 0.08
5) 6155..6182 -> 0.00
